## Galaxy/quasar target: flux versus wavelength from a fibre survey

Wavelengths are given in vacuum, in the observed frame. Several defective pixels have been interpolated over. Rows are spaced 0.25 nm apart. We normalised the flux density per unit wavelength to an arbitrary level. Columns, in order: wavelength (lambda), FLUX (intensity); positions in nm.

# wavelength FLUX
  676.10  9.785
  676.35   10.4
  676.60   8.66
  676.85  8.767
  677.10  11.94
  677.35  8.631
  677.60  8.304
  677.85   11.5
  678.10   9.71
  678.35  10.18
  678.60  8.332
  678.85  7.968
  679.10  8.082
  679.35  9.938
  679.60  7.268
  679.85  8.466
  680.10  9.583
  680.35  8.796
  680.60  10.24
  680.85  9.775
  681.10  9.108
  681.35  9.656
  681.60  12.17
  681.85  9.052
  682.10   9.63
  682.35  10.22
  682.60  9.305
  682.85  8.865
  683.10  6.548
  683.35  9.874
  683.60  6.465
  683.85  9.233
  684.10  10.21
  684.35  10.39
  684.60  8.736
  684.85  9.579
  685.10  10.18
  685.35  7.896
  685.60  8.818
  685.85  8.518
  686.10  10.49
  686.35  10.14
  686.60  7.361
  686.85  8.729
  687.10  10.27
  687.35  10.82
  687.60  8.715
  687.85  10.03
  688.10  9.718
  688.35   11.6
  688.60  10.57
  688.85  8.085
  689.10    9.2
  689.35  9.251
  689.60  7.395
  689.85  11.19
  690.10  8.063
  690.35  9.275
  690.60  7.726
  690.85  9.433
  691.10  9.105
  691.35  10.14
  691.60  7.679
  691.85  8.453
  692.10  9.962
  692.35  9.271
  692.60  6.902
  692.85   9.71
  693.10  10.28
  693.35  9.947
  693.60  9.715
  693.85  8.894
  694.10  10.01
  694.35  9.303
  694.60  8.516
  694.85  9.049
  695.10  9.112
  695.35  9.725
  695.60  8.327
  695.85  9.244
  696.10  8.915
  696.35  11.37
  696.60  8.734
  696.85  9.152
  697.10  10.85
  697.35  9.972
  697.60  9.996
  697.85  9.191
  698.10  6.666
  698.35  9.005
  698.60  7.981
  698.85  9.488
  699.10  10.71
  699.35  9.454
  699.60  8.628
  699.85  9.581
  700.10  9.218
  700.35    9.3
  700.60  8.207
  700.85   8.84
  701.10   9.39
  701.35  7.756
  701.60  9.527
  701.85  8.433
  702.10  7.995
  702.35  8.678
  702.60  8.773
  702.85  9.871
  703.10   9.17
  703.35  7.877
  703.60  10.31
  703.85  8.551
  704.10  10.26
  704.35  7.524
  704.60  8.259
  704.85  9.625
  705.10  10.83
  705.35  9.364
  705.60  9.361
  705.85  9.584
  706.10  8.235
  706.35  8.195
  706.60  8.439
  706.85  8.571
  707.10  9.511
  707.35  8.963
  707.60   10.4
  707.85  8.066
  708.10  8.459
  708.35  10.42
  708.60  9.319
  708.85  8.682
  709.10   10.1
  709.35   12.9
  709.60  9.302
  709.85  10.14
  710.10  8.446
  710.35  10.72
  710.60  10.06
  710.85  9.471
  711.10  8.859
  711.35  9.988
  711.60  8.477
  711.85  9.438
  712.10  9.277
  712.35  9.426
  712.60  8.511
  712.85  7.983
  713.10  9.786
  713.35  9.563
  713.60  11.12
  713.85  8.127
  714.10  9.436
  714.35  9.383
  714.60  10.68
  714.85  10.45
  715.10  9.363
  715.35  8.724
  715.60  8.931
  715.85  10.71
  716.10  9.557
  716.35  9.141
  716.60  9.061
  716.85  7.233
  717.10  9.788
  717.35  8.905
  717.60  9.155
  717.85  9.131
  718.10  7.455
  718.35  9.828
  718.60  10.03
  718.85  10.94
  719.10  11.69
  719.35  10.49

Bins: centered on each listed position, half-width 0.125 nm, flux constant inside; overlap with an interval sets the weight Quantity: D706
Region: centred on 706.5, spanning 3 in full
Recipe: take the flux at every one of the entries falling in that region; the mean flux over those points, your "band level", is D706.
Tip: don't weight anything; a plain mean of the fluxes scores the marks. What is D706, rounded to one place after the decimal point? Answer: 9.1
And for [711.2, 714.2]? 9.3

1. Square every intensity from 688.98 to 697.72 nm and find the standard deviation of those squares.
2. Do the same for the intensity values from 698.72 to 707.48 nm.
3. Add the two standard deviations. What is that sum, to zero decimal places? 33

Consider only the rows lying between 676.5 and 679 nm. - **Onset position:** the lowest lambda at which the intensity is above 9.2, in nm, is 677.10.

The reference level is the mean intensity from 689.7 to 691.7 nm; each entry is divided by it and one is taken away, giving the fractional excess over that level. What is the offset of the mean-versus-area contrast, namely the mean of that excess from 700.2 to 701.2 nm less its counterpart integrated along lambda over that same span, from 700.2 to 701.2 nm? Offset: 0.000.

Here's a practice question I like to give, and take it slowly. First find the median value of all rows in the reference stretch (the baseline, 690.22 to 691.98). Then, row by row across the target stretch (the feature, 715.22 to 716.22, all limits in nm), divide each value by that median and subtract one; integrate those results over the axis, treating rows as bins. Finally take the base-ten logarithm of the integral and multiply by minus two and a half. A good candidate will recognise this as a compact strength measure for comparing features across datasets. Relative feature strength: 3.5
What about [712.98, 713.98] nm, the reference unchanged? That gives 3.1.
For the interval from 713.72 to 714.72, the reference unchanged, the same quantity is 3.7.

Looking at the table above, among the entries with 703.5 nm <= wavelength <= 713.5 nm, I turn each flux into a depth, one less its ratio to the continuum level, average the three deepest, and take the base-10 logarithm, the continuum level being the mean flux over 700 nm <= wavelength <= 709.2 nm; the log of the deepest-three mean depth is -0.89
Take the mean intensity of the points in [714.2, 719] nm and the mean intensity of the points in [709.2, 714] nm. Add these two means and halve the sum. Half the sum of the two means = 9.48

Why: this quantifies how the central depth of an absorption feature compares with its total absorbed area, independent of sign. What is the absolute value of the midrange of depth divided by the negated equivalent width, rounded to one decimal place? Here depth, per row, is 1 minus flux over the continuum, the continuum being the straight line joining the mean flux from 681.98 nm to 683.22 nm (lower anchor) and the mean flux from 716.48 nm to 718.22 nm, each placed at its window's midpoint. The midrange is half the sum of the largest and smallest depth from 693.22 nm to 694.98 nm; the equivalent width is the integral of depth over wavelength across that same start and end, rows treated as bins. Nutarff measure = 0.5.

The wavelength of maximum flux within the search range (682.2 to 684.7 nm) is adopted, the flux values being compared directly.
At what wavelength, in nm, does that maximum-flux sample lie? 684.35 nm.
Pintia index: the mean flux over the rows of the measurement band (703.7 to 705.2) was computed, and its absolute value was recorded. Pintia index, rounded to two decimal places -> 9.17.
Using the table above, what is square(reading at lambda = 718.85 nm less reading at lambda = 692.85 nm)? 1.5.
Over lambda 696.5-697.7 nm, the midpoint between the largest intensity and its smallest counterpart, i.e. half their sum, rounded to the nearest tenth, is 9.8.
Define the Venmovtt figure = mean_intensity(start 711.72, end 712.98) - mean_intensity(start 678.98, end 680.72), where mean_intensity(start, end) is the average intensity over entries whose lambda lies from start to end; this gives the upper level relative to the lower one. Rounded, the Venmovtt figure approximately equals 0.0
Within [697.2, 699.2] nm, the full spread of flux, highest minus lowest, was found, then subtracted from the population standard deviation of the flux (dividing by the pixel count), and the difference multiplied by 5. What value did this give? -14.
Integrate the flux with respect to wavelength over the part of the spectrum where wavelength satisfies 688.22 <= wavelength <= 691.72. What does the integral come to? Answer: 32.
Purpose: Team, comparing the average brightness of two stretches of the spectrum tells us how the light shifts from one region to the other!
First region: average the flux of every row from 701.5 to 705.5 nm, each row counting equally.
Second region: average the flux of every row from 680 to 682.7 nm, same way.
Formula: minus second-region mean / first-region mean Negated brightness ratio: -1.08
